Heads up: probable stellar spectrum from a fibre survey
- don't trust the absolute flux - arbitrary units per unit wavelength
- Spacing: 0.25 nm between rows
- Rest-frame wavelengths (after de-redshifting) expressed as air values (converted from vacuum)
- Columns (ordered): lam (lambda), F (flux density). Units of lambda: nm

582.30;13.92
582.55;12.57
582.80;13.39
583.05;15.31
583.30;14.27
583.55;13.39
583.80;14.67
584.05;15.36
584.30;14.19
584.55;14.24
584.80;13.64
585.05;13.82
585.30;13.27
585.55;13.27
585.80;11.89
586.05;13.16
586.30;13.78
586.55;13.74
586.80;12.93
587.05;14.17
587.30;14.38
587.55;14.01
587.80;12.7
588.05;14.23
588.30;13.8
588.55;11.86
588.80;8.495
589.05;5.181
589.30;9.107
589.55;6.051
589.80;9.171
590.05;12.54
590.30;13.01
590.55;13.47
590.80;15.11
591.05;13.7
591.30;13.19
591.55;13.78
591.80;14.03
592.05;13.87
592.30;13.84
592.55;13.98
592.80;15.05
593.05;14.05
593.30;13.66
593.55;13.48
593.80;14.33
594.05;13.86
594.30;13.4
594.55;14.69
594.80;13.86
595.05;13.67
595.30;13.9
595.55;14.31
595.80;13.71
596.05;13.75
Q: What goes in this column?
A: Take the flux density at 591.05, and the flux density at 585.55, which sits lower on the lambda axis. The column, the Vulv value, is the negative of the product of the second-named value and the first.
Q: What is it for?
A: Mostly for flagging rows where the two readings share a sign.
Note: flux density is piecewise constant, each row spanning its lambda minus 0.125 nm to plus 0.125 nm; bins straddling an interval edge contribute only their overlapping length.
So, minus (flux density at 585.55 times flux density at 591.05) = -182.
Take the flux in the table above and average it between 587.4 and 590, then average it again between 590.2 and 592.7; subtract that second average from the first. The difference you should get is -3.3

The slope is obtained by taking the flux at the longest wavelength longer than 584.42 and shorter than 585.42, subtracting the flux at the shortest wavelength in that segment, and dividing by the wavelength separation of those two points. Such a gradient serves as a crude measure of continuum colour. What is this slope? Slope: -1.3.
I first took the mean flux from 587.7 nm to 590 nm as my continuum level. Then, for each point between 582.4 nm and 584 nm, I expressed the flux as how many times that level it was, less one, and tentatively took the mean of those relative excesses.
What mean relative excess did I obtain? 0.384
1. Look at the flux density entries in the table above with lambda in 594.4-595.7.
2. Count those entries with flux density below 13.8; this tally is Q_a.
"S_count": 1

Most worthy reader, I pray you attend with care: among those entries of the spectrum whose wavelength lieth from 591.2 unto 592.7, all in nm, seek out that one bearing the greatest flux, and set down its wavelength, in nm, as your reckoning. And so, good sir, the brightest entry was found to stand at 591.80 nm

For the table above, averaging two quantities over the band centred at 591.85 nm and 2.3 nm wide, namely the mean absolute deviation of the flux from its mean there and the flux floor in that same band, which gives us 6.82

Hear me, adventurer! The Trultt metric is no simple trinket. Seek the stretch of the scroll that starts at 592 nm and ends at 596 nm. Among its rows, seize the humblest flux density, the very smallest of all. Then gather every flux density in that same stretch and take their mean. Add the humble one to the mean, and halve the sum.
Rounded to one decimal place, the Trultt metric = 13.7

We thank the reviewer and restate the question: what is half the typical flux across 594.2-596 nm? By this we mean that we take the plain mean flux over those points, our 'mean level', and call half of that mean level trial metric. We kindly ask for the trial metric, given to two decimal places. 6.97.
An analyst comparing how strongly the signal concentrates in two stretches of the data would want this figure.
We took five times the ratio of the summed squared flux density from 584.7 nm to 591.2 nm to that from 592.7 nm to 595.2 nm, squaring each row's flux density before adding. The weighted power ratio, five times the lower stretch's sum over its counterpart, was 10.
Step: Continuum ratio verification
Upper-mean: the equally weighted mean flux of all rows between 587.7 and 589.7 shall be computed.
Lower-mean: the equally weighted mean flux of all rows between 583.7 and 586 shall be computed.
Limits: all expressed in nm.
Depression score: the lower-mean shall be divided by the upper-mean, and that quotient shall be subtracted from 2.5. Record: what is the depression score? 1.14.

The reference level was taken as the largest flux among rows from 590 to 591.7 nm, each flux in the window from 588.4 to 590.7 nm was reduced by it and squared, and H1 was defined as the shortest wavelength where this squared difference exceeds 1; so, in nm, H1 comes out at 588.55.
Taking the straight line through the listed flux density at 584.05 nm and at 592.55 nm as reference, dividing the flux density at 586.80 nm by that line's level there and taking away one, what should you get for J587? -0.133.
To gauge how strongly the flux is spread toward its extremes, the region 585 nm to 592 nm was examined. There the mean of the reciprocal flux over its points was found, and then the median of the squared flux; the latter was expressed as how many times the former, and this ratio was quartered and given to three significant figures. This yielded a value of 512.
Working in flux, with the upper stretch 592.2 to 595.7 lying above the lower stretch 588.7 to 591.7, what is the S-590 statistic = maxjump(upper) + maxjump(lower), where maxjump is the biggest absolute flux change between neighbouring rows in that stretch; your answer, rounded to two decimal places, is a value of 5.22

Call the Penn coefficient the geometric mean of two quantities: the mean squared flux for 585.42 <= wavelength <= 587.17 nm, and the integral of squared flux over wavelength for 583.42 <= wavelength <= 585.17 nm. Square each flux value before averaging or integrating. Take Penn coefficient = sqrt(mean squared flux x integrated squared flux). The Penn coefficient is 250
